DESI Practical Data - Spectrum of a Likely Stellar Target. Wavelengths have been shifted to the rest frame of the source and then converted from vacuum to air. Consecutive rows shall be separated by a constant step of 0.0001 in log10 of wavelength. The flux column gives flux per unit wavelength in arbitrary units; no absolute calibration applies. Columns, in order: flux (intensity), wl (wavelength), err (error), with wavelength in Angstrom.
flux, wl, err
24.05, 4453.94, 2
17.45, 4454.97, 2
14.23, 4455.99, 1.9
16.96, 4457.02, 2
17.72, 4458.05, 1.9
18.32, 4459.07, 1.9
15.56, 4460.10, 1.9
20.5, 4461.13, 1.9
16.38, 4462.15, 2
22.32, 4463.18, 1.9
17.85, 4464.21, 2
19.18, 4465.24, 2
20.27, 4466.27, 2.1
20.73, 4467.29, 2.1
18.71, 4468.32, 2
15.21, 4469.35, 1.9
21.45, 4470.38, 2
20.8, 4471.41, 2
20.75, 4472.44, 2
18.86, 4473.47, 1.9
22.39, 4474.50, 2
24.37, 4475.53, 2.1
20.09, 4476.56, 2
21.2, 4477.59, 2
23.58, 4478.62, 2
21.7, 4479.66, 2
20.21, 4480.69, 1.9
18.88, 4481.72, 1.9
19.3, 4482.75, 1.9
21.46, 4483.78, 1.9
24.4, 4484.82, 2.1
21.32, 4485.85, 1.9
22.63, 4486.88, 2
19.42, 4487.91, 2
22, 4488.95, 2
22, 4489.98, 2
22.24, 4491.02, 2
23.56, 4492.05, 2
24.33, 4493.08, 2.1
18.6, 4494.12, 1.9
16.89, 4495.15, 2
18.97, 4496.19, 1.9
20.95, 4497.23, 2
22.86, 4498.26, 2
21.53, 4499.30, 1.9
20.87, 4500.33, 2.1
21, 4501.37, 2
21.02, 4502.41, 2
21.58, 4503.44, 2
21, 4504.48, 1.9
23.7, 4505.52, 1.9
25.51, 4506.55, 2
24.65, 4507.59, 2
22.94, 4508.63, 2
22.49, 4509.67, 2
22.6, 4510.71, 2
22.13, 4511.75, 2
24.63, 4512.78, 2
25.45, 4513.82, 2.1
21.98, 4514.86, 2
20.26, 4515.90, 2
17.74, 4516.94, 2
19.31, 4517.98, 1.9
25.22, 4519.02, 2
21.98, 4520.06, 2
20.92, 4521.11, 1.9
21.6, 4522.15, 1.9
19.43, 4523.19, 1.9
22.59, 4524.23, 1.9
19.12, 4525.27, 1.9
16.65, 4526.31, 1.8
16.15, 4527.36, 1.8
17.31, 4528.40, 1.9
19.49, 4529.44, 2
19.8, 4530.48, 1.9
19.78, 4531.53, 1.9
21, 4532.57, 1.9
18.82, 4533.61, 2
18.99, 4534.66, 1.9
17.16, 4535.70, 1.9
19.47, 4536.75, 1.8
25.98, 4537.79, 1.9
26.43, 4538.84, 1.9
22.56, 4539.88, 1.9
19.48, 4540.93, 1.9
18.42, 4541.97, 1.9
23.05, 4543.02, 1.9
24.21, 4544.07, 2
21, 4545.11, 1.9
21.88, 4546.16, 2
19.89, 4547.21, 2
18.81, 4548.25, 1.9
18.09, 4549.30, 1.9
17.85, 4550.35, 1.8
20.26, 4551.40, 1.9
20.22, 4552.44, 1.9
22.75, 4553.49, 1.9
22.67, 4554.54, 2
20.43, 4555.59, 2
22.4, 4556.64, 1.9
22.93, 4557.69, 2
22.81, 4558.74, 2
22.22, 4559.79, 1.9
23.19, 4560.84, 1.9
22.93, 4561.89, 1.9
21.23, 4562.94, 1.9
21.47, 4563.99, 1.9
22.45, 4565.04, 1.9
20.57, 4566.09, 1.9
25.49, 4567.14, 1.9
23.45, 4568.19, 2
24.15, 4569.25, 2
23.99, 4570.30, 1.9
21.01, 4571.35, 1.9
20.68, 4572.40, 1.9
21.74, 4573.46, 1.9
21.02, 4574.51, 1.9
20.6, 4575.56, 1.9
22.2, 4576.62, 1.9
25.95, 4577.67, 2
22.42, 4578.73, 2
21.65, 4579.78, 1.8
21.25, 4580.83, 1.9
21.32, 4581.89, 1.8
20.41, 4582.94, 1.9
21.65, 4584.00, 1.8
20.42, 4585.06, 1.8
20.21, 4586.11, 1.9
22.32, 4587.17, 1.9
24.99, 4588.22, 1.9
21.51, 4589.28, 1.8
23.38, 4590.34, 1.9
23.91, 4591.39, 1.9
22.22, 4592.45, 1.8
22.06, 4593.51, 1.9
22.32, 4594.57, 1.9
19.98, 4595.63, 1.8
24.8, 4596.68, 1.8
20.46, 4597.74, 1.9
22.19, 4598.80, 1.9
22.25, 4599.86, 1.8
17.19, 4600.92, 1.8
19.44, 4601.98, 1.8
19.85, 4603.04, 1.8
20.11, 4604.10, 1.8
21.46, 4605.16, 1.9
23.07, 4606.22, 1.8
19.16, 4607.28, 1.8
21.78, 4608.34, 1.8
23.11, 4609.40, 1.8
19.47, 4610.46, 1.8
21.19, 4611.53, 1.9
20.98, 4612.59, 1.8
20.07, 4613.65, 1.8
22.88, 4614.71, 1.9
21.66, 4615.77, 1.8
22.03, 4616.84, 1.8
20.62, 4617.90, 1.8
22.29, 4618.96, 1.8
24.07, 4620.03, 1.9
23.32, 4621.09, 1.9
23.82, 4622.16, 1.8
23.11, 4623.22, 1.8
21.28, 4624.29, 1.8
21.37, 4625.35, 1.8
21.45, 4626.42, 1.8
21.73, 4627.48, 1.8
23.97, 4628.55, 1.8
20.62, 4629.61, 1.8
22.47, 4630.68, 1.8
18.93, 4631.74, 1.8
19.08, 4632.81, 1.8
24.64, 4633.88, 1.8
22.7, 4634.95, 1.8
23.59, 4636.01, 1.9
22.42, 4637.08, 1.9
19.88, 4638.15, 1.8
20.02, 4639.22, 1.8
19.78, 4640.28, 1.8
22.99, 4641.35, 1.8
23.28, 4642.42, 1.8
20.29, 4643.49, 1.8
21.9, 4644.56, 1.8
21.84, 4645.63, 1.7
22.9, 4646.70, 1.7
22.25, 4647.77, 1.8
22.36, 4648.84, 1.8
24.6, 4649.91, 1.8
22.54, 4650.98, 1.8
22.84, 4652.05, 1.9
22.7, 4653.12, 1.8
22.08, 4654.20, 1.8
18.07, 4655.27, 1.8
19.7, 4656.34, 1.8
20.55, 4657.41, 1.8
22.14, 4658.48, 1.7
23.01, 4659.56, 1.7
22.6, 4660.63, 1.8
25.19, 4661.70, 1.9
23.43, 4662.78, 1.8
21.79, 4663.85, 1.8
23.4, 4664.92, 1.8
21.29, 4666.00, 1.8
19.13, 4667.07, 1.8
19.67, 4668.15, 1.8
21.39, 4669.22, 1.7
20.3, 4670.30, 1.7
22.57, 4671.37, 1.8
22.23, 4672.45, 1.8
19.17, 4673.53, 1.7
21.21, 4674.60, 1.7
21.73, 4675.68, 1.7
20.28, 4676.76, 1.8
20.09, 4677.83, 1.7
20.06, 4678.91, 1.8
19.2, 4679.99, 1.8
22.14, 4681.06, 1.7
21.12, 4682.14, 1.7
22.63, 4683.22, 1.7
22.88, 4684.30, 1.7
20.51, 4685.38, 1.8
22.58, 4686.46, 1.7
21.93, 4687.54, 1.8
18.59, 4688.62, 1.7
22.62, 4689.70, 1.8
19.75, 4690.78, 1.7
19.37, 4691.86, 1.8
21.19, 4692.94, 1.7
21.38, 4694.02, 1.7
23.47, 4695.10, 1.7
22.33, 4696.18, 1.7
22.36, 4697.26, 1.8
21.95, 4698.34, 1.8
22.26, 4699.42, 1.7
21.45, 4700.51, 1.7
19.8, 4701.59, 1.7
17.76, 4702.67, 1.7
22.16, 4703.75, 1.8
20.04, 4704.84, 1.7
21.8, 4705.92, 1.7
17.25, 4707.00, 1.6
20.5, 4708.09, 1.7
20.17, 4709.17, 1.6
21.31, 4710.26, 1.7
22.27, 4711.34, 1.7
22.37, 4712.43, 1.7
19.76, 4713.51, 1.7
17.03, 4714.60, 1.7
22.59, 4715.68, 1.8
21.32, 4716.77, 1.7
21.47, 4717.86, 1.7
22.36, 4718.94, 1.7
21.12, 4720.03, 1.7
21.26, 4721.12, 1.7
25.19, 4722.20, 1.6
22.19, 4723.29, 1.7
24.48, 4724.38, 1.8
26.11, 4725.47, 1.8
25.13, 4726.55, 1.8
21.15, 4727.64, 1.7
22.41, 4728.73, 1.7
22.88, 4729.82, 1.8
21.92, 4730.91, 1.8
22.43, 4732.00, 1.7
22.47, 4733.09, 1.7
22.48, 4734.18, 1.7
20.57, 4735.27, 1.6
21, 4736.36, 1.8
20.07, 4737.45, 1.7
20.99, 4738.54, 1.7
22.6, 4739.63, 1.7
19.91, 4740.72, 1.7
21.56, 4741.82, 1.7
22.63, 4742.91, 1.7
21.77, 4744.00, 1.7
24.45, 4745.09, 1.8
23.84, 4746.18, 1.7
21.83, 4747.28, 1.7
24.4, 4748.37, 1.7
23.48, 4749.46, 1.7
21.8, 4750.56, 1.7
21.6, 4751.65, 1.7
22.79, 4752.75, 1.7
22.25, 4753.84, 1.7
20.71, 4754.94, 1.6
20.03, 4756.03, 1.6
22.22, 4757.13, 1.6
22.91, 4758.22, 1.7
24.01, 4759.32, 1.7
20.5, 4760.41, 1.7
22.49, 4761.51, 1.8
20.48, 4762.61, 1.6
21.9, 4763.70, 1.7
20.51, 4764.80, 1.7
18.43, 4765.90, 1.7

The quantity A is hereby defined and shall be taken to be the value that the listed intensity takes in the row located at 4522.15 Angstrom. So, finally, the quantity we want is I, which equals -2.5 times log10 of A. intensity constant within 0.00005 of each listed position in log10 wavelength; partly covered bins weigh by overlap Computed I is -3.34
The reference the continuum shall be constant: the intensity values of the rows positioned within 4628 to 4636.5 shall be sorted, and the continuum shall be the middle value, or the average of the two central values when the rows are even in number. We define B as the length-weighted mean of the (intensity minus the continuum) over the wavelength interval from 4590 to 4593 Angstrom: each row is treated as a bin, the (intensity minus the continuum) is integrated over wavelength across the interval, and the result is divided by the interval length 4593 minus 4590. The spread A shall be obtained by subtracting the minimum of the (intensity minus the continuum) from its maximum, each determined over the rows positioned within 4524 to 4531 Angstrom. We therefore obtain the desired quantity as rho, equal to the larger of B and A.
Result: 6.4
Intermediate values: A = 6.4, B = 0.6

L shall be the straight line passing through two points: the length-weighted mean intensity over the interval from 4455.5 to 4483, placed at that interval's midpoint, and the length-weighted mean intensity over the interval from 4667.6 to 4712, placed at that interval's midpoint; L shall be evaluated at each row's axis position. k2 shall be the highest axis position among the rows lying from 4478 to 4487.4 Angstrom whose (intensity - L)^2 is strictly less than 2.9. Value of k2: 4485.85 Angstrom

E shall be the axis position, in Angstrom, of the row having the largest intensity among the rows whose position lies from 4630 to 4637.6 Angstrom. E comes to 4633.88 Angstrom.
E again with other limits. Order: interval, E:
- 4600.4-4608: 4606.22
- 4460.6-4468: 4463.18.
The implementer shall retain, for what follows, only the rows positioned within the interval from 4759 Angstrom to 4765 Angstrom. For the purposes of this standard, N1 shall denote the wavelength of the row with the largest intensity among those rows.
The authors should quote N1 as 4759.32 Angstrom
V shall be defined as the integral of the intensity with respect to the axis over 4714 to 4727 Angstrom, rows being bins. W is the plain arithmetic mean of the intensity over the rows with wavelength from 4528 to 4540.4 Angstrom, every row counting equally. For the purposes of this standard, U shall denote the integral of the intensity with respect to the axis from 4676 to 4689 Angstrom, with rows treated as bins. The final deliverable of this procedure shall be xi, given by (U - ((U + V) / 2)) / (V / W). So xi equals -0.7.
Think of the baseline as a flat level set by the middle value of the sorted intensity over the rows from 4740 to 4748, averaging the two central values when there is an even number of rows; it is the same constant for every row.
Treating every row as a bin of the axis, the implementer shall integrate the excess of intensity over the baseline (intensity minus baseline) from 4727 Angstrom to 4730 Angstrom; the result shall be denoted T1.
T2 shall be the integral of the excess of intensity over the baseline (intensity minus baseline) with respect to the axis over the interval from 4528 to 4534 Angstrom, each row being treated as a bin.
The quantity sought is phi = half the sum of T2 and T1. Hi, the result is -6.8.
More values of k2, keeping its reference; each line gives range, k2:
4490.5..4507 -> 4504.48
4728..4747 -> 4744.00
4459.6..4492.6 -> 4487.91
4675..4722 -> 4721.12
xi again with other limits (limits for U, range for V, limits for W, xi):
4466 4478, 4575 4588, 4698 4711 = -1.4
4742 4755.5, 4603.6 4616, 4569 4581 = 1.8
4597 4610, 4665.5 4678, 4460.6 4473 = 0.4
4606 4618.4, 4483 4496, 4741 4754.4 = -0.6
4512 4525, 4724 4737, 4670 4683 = -0.5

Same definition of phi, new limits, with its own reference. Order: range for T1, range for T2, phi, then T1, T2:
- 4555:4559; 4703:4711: -5.0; 1.1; -11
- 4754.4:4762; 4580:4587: -2.9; 0.0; -6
